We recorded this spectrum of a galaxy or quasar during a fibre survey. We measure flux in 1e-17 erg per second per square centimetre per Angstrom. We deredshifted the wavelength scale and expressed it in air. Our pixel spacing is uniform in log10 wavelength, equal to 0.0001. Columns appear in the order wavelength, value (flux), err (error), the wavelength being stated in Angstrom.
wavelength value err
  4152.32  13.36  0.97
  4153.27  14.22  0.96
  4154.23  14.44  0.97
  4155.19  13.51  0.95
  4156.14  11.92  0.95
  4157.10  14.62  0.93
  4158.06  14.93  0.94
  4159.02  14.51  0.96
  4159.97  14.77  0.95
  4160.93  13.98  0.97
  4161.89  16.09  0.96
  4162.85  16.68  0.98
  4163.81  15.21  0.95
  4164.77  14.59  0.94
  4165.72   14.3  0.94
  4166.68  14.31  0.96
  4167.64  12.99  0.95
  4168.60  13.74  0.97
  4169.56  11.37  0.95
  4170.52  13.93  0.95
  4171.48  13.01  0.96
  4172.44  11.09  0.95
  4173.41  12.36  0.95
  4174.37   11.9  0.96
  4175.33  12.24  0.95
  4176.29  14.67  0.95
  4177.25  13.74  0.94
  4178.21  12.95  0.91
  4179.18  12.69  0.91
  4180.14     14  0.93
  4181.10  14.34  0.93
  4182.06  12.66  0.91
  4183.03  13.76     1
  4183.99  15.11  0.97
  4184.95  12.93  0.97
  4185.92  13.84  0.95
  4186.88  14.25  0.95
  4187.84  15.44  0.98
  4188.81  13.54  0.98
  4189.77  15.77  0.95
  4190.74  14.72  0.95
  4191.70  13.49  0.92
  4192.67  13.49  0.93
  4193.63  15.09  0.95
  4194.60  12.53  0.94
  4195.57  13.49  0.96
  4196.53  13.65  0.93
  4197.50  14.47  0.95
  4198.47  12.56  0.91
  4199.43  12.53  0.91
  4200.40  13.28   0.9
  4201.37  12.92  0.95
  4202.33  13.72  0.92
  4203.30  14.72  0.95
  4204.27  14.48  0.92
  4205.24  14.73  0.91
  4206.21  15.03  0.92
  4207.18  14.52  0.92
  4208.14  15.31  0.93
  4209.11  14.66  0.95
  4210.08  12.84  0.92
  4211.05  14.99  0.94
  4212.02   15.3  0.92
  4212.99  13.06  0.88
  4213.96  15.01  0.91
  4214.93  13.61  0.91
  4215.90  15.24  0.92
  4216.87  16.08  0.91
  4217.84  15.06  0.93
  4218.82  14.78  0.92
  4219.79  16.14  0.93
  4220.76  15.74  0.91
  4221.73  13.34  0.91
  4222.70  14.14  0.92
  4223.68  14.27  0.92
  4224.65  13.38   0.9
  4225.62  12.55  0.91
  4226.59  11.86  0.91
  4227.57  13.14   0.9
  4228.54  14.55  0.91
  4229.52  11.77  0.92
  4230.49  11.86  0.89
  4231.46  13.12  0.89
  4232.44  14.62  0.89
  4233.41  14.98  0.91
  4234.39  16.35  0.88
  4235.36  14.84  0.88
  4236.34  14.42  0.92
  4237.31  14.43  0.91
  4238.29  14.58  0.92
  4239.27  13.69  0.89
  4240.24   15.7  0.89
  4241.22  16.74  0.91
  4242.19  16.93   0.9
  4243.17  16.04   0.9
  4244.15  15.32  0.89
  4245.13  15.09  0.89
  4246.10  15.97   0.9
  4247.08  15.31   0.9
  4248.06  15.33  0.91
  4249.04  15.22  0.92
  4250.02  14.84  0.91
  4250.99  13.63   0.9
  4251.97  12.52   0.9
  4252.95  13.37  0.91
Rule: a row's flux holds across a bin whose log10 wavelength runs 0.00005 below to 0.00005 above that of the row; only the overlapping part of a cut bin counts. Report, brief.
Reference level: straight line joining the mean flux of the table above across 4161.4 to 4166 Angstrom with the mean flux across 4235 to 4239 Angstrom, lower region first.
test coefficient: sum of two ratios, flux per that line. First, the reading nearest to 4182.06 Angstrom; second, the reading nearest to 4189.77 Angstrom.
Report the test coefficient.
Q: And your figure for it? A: 1.88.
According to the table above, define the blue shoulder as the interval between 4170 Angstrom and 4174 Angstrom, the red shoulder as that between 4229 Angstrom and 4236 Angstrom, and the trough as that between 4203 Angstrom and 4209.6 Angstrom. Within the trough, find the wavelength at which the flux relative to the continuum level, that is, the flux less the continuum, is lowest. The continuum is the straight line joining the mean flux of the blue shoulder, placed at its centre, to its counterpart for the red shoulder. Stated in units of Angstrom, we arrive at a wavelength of 4207.18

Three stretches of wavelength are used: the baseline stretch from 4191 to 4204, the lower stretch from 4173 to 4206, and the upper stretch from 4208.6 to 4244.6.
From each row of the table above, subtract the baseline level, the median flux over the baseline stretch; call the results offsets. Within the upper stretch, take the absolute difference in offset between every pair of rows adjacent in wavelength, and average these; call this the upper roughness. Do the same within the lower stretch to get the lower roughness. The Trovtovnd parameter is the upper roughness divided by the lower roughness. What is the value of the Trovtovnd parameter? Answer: 1.07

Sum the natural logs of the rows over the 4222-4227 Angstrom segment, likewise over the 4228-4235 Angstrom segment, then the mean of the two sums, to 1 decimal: 15.6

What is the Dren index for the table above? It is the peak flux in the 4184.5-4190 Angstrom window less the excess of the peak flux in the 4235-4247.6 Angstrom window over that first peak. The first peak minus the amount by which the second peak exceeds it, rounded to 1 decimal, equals 14.6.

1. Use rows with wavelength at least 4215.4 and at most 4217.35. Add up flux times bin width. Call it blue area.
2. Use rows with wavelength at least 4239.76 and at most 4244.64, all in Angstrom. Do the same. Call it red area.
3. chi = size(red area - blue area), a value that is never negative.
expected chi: 48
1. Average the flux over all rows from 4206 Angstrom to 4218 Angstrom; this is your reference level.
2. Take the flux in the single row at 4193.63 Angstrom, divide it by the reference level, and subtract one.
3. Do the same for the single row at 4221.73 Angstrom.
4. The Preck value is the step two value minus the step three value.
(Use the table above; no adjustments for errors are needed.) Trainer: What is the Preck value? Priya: 0.12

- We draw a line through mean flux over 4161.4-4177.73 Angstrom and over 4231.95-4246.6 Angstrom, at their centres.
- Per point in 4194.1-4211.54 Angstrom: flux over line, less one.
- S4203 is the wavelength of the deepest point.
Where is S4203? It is 4199.43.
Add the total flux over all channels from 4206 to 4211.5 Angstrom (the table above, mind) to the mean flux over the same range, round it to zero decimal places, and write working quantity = 102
